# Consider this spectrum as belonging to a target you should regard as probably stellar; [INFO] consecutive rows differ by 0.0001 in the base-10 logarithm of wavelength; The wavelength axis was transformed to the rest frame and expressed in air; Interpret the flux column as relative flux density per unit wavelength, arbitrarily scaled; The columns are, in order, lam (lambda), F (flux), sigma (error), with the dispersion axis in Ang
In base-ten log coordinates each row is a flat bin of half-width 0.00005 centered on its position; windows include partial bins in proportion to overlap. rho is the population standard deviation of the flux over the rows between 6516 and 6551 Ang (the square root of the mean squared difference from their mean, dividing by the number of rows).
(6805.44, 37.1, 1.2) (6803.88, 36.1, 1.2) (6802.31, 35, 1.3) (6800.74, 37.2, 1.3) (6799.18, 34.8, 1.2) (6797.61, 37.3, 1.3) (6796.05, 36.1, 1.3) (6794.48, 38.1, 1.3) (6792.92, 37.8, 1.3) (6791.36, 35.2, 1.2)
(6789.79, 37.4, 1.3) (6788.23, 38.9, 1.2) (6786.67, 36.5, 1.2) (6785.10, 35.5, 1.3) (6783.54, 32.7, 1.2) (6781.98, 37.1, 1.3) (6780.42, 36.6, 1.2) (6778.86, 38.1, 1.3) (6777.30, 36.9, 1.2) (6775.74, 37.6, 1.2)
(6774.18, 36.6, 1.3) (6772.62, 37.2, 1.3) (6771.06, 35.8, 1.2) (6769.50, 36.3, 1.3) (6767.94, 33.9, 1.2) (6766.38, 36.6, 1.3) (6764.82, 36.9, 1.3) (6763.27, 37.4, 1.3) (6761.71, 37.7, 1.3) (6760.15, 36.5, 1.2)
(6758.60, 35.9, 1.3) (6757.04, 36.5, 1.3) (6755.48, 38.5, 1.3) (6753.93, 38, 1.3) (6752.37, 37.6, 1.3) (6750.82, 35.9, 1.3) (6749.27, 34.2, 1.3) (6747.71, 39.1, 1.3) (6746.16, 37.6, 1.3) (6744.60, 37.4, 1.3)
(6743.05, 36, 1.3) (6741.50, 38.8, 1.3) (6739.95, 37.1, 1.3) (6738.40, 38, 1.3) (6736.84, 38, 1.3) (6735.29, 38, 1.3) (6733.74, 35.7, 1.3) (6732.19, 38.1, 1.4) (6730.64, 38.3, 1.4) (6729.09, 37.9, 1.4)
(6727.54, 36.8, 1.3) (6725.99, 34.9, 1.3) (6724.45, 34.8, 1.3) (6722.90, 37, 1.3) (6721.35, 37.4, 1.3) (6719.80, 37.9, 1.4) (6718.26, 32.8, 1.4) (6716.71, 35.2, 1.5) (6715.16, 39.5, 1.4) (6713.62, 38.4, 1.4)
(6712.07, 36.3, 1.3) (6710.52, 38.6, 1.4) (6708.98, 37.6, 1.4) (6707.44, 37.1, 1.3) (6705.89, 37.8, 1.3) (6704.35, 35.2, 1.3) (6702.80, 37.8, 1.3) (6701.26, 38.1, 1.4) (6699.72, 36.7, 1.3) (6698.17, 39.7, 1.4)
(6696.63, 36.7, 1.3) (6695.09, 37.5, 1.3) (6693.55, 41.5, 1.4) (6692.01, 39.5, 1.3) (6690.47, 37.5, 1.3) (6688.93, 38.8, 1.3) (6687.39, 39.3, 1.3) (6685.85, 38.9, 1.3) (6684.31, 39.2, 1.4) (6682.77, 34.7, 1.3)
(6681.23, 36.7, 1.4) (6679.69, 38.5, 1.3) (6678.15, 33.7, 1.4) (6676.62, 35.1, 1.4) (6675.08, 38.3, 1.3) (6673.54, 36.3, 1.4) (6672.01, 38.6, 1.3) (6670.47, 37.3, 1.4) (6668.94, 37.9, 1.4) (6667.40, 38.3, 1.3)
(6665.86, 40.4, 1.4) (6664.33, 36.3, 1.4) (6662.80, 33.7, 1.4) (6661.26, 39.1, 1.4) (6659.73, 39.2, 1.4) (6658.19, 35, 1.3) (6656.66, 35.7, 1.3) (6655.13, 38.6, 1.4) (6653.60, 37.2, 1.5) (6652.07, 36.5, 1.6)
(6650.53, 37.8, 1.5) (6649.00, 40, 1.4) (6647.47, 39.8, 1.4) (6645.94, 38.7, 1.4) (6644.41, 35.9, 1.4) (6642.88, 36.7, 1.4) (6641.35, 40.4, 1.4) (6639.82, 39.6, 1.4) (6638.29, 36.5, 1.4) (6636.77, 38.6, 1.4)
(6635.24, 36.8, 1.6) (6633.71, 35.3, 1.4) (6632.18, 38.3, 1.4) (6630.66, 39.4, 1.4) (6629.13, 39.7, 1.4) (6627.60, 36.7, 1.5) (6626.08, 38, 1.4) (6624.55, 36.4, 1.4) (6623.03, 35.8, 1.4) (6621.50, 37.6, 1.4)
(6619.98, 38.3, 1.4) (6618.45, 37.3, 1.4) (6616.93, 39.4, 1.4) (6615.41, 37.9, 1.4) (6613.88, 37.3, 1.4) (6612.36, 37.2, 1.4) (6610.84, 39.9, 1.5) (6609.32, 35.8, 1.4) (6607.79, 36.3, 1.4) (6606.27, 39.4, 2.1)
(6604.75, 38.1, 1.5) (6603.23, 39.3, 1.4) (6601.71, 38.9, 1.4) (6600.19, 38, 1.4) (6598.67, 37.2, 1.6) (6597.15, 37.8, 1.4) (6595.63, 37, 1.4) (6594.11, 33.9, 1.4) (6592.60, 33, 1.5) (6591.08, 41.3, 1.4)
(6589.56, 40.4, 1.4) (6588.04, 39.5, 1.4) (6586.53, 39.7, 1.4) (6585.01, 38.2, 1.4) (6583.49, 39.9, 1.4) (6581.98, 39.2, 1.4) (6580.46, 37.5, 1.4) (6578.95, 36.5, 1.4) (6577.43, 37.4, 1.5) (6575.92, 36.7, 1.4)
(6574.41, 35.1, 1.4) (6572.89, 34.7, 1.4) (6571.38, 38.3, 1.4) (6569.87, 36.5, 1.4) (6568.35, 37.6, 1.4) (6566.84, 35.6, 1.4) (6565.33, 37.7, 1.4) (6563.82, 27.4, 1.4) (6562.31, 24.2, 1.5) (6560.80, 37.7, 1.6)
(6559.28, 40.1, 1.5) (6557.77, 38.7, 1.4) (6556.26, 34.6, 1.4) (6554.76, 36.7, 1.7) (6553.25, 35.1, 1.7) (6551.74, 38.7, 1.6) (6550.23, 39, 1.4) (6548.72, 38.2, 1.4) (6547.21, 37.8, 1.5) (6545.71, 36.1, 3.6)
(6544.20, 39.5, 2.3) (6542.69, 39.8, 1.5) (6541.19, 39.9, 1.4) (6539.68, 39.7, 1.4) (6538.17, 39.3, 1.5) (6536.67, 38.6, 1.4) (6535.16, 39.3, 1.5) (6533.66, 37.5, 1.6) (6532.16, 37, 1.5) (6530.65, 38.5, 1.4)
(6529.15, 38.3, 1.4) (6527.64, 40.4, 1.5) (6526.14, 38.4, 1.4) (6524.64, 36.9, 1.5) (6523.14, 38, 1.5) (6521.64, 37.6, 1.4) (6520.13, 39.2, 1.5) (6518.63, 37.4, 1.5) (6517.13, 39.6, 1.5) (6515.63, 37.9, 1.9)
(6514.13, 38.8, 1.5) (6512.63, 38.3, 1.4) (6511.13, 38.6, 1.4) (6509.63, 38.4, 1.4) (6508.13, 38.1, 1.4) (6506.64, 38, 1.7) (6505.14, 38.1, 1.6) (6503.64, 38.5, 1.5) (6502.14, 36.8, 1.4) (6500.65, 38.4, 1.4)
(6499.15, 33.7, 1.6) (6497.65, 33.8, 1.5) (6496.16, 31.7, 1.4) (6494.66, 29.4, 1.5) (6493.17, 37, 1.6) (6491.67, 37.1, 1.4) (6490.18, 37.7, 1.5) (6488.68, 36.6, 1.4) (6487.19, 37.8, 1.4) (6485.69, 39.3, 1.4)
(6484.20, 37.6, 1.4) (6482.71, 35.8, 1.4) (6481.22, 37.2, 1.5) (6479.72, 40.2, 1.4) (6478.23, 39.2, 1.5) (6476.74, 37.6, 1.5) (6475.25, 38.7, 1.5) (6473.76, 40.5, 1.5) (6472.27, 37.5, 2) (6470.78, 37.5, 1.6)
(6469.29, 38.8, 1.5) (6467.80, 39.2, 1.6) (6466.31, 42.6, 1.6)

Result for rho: 1.1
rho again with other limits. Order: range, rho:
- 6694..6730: 1.6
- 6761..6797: 1.4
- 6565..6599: 2.0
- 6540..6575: 3.7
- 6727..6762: 1.2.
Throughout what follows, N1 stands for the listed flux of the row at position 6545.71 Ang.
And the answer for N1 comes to 36.1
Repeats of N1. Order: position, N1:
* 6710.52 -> 38.6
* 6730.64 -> 38.3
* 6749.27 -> 34.2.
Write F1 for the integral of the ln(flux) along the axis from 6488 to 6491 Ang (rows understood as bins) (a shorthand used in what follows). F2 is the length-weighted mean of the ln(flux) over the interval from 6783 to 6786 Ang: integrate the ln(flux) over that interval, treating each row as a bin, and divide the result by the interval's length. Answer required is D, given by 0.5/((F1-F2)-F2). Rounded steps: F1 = 10.8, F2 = 3.53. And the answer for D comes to 0.132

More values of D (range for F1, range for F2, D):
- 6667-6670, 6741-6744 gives 0.136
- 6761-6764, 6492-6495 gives 0.131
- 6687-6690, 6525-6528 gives 0.137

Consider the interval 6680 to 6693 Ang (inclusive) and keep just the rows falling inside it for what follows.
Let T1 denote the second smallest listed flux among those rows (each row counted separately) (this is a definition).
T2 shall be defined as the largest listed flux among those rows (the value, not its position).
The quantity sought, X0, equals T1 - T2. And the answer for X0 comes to -2.8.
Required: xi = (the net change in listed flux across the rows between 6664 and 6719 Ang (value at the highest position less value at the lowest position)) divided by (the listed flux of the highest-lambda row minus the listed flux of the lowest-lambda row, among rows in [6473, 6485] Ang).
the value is 1.2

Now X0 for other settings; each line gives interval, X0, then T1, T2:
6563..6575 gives -3.6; 34.7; 38.3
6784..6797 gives -3.4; 35.5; 38.9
